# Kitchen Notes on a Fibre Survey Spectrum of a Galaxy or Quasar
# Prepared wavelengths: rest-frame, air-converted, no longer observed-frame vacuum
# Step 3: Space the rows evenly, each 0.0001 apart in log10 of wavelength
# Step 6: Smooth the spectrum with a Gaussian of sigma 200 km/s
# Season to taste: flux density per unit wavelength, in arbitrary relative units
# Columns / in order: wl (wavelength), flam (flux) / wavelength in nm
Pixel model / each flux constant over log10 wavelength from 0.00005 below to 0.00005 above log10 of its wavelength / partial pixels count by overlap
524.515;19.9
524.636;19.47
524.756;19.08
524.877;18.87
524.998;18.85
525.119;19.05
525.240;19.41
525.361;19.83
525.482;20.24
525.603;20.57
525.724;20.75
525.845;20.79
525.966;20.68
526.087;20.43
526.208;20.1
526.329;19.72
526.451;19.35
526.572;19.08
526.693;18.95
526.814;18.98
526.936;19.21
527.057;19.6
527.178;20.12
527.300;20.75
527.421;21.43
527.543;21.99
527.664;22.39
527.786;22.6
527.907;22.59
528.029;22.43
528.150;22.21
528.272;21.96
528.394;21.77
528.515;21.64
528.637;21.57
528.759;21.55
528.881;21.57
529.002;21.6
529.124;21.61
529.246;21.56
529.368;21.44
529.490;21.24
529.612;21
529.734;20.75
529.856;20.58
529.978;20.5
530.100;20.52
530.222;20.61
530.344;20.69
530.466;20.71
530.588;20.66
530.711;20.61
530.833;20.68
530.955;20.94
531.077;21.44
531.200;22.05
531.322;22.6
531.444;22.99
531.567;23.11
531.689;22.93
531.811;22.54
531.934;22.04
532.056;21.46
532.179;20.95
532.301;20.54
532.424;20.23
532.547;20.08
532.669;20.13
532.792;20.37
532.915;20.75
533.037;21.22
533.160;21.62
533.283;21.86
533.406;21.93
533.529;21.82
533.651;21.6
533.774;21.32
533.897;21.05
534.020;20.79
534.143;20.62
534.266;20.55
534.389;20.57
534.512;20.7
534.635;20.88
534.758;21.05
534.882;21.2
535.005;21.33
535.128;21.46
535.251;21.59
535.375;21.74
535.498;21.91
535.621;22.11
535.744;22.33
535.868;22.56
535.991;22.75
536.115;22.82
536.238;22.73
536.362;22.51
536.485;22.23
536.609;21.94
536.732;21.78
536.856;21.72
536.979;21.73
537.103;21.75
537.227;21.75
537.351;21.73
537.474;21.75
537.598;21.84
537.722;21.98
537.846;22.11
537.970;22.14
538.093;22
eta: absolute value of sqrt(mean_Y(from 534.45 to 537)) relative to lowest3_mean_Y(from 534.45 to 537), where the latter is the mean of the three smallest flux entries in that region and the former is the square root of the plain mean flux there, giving 0.224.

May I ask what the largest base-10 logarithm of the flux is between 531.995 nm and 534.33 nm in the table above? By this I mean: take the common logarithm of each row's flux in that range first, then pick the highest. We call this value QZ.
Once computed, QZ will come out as 1.34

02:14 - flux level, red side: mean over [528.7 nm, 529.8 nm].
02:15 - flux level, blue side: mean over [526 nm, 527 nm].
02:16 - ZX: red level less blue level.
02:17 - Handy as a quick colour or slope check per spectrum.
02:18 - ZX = 1.9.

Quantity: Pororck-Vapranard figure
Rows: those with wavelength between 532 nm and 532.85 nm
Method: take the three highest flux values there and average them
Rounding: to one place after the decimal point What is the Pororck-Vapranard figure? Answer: 21.0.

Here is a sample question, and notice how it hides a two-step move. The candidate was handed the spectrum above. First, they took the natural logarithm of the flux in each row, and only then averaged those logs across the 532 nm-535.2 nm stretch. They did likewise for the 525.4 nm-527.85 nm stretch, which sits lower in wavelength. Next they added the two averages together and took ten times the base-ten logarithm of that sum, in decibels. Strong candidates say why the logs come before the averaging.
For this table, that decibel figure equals 7.82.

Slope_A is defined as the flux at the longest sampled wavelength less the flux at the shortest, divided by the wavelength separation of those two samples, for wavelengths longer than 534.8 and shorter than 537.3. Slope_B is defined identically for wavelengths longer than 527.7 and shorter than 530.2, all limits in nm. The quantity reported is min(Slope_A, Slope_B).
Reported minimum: -0.9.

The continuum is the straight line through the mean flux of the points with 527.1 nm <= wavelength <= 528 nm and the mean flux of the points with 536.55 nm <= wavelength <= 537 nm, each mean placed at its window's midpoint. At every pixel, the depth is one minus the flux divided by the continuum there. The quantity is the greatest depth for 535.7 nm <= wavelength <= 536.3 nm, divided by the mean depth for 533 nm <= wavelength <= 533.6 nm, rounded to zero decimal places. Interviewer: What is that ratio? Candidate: -8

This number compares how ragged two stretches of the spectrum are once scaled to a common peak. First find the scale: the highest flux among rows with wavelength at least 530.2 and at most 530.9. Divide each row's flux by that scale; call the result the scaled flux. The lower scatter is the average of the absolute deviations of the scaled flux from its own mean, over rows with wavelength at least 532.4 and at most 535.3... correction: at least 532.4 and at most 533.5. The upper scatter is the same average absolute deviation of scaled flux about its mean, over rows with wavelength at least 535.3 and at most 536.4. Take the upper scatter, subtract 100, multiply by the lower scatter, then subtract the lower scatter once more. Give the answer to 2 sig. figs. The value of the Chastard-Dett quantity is -3.2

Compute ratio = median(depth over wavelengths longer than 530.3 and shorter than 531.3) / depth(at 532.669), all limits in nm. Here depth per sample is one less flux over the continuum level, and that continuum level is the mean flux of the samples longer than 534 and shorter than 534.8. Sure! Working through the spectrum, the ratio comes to 0.1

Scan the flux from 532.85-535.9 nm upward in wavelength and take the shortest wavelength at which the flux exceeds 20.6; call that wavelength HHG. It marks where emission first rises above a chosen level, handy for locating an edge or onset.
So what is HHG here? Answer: 532.915 nm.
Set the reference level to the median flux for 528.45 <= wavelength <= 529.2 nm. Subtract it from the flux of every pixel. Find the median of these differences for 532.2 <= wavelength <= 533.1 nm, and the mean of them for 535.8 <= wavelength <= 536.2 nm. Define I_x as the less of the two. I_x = -1.2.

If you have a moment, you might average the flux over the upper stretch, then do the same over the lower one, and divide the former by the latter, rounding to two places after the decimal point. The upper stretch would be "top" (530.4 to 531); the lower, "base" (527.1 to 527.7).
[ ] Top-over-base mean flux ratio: 0.97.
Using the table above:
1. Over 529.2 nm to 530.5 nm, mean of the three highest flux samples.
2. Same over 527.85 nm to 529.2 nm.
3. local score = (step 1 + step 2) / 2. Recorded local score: 21.9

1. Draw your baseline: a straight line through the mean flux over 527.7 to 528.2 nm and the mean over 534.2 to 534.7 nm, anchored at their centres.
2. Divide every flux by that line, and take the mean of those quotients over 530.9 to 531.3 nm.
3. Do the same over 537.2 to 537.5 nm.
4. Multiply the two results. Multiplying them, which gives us 1.09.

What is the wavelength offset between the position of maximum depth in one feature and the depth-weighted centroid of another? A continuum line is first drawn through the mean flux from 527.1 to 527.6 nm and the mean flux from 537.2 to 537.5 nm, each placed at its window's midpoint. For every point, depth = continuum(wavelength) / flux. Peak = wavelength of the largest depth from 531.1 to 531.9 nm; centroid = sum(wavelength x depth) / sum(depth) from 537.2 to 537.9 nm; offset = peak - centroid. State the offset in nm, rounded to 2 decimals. -6.34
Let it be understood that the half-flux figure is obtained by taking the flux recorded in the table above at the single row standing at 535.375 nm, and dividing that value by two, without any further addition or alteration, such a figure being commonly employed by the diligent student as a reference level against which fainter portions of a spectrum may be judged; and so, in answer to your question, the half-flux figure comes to 10.9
